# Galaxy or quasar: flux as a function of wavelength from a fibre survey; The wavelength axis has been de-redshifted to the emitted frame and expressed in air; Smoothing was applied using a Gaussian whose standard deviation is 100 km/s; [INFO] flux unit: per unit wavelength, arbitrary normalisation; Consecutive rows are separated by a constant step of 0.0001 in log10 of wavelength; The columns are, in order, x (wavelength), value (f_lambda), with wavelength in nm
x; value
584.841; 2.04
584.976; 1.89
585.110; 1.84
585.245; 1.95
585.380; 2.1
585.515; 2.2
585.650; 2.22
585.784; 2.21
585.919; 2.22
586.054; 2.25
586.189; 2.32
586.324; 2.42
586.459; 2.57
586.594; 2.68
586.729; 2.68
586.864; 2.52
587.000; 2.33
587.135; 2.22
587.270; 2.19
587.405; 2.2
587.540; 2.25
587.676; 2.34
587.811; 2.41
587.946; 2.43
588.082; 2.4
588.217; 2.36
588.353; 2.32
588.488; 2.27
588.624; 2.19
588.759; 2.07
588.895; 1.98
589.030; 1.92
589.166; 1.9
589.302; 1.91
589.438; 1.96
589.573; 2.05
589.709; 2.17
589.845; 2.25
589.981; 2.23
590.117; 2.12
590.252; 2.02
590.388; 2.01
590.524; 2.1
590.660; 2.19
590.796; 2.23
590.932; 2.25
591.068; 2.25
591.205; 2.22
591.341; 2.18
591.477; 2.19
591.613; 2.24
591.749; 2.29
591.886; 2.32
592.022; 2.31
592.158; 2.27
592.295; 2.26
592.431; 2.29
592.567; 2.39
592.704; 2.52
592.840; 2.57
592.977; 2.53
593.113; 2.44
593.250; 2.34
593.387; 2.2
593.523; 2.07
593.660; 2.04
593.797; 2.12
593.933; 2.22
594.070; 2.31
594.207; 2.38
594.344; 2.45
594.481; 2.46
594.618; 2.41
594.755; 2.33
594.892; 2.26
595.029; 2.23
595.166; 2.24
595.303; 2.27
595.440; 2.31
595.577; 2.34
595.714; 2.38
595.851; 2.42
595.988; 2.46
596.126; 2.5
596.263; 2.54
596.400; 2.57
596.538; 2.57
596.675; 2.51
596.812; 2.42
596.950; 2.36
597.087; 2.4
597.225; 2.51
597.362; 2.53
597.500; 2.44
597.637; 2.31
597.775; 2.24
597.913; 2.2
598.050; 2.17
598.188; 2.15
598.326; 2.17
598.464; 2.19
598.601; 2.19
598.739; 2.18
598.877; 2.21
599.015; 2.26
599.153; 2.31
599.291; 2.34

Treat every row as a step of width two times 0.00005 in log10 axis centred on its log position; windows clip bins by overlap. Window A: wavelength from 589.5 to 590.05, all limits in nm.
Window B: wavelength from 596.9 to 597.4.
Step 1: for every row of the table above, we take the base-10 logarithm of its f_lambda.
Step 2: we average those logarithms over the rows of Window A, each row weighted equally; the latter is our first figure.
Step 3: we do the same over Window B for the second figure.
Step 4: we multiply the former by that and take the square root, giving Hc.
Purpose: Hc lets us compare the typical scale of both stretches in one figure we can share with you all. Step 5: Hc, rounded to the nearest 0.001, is 0.362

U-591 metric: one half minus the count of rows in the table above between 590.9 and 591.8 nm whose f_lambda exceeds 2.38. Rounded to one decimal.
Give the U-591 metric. 0.5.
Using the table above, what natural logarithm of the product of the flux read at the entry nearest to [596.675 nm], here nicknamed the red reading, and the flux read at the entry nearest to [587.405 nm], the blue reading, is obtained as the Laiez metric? 1.71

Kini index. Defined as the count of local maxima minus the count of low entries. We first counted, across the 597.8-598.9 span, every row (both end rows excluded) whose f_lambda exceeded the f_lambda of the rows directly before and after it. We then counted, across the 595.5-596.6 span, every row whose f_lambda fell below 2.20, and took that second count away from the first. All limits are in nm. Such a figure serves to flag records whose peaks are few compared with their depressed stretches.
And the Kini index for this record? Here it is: 0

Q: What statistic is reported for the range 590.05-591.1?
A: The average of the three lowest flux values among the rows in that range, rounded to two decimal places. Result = 2.04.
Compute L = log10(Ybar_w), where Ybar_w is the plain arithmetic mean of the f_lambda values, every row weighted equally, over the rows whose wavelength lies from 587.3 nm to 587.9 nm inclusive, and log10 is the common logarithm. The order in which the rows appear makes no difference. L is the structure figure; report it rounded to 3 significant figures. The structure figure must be 0.362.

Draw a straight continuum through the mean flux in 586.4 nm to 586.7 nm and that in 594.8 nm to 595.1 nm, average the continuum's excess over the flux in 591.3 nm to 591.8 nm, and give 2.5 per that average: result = 14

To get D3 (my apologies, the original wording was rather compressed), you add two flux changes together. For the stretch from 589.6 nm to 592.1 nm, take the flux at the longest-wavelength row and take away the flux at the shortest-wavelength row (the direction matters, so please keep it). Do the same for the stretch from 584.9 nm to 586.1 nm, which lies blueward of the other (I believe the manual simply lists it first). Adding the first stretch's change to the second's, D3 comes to 0.50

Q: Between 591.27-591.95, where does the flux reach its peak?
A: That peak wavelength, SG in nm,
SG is 591.886 nm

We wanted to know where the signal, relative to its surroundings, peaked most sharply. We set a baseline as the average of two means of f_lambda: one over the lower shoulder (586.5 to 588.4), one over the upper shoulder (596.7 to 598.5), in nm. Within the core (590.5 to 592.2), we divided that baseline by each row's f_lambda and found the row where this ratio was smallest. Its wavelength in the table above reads 591.886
